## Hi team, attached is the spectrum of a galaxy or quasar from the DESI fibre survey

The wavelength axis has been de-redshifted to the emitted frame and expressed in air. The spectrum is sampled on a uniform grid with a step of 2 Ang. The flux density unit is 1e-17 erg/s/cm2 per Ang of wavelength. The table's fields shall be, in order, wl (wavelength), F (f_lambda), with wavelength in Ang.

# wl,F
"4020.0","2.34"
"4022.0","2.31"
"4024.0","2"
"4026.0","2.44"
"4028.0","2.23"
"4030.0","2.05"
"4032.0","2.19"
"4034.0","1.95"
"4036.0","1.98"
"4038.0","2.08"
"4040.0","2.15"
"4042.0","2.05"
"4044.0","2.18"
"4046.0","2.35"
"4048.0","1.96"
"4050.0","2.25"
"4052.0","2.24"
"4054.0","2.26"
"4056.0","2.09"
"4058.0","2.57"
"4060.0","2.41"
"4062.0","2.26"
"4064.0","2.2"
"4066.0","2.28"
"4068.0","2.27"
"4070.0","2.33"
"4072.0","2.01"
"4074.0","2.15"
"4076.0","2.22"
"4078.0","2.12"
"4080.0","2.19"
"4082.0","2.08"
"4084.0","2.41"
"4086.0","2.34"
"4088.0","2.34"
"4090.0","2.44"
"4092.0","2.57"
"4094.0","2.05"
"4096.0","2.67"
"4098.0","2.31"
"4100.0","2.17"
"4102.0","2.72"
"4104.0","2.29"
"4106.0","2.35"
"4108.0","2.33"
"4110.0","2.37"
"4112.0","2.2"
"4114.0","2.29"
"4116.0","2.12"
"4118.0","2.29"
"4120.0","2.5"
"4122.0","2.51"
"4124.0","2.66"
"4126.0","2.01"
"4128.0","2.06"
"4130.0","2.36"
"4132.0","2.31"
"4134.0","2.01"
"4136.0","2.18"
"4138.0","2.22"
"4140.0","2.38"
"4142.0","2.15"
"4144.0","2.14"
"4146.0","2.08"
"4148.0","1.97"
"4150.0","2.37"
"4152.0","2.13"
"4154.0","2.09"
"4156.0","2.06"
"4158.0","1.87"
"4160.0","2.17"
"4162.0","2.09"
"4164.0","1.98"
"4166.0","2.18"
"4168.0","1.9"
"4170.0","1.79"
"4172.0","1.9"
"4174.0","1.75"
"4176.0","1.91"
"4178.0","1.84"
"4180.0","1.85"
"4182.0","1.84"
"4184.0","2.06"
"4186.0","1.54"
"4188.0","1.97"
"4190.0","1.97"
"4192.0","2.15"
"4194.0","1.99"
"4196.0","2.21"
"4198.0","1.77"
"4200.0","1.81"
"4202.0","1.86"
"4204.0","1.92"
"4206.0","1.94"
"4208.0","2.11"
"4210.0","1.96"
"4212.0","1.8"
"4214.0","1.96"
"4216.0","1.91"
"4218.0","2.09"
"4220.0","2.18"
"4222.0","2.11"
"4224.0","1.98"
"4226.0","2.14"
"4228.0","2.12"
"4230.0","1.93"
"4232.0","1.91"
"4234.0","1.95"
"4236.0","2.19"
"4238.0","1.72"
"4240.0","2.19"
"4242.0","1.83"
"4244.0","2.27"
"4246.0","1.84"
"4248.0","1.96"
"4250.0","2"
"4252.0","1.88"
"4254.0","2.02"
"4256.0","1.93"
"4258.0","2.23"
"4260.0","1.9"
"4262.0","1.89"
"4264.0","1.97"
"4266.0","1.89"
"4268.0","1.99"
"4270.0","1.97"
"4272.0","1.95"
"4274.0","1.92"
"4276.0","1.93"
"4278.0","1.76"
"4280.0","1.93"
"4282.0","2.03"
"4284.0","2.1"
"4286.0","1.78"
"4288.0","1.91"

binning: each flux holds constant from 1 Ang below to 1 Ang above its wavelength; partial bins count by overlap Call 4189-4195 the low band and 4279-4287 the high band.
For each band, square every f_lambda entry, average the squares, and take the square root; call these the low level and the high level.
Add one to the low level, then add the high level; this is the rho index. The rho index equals 5.00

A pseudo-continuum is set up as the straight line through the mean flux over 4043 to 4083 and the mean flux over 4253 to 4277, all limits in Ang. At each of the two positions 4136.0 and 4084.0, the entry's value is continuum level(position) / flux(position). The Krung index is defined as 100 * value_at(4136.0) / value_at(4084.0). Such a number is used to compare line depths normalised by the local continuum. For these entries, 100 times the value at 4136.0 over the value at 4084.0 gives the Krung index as 107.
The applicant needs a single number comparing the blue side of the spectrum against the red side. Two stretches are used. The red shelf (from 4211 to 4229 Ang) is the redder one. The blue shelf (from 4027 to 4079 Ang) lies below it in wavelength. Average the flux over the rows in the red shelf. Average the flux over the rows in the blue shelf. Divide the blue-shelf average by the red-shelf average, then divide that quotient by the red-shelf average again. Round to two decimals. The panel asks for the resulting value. 0.53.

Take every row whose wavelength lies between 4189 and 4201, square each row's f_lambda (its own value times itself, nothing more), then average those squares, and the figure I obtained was 4.0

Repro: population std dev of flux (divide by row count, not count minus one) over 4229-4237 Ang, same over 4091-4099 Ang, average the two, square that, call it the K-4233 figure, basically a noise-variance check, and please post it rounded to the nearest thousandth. 0.031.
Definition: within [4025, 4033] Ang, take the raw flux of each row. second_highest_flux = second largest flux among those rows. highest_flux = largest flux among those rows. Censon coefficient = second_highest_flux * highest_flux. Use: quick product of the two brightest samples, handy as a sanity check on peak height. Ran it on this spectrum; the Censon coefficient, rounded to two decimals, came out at 5.44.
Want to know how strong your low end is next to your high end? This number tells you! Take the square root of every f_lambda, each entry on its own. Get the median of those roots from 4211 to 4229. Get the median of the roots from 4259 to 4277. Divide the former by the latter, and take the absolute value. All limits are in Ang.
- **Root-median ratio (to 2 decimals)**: 1.04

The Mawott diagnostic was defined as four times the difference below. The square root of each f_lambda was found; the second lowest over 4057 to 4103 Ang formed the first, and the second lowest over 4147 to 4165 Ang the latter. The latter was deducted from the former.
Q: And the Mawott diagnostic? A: 0.11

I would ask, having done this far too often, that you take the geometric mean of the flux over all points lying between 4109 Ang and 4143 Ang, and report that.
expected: 2.27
